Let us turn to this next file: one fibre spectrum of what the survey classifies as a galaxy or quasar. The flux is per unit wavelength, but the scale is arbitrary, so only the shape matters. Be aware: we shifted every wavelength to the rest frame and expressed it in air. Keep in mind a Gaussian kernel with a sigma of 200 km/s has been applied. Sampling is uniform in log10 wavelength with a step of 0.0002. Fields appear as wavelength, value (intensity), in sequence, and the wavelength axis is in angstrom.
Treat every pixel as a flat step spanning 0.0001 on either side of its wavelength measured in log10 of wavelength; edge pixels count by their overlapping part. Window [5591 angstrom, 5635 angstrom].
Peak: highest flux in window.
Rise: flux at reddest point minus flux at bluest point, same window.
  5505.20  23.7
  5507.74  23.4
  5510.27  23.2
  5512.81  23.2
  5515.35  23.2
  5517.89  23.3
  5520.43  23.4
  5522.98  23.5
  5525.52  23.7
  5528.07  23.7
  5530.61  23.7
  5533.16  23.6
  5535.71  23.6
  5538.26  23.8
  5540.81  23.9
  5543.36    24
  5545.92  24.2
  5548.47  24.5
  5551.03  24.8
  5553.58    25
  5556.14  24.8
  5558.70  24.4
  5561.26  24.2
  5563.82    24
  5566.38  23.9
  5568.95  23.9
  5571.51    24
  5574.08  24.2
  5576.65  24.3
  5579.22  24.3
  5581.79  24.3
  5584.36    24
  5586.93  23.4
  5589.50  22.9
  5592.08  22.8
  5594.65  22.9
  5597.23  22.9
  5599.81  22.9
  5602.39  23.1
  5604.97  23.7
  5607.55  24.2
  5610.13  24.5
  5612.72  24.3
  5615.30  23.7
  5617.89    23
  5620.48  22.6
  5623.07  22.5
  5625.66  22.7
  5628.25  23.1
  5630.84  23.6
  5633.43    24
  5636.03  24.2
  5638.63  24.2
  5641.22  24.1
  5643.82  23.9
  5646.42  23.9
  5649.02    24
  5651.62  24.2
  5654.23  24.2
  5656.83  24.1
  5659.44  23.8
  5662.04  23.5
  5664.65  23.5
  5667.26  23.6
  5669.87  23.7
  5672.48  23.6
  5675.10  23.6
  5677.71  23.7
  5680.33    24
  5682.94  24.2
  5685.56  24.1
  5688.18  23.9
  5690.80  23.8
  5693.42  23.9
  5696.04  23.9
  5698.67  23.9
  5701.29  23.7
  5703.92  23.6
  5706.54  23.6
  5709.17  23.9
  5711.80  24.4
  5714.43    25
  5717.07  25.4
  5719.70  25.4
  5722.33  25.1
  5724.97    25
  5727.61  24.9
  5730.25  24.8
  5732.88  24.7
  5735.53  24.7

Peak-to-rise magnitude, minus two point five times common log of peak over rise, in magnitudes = -3.3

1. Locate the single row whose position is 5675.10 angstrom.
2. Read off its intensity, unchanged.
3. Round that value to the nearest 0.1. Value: 23.6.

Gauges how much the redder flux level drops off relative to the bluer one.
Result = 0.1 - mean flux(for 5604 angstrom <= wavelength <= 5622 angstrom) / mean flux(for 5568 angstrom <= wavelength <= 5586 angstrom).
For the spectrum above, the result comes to -0.882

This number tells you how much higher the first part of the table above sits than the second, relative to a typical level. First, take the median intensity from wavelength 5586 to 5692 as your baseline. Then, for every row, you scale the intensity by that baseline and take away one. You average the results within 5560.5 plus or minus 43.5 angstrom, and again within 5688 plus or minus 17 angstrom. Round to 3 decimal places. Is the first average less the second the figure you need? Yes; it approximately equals -0.001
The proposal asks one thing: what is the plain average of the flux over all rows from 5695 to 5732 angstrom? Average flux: 24.5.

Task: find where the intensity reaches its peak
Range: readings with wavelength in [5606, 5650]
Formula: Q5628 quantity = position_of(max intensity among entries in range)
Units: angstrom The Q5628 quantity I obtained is 5610.13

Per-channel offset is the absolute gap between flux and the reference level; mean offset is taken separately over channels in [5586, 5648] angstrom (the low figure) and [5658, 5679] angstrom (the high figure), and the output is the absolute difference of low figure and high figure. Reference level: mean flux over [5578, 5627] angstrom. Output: 0.34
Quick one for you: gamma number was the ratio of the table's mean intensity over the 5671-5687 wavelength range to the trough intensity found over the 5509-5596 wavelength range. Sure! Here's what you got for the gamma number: 1.05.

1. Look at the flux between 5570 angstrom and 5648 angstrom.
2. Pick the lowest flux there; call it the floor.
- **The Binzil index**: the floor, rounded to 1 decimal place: 22.5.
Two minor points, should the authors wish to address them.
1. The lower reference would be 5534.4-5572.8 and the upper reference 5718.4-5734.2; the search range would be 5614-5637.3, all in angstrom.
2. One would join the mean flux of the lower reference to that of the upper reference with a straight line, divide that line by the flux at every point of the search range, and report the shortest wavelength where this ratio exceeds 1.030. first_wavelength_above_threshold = 5615.30 angstrom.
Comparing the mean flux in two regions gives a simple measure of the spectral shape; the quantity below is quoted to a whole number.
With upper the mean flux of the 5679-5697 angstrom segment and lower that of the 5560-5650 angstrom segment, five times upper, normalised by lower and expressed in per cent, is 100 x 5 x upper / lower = 507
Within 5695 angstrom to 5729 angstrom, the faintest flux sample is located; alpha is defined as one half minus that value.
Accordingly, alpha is -23.1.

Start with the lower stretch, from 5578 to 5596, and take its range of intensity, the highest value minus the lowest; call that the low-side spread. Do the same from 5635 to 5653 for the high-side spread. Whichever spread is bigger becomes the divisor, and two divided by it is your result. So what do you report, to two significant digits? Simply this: 1.3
